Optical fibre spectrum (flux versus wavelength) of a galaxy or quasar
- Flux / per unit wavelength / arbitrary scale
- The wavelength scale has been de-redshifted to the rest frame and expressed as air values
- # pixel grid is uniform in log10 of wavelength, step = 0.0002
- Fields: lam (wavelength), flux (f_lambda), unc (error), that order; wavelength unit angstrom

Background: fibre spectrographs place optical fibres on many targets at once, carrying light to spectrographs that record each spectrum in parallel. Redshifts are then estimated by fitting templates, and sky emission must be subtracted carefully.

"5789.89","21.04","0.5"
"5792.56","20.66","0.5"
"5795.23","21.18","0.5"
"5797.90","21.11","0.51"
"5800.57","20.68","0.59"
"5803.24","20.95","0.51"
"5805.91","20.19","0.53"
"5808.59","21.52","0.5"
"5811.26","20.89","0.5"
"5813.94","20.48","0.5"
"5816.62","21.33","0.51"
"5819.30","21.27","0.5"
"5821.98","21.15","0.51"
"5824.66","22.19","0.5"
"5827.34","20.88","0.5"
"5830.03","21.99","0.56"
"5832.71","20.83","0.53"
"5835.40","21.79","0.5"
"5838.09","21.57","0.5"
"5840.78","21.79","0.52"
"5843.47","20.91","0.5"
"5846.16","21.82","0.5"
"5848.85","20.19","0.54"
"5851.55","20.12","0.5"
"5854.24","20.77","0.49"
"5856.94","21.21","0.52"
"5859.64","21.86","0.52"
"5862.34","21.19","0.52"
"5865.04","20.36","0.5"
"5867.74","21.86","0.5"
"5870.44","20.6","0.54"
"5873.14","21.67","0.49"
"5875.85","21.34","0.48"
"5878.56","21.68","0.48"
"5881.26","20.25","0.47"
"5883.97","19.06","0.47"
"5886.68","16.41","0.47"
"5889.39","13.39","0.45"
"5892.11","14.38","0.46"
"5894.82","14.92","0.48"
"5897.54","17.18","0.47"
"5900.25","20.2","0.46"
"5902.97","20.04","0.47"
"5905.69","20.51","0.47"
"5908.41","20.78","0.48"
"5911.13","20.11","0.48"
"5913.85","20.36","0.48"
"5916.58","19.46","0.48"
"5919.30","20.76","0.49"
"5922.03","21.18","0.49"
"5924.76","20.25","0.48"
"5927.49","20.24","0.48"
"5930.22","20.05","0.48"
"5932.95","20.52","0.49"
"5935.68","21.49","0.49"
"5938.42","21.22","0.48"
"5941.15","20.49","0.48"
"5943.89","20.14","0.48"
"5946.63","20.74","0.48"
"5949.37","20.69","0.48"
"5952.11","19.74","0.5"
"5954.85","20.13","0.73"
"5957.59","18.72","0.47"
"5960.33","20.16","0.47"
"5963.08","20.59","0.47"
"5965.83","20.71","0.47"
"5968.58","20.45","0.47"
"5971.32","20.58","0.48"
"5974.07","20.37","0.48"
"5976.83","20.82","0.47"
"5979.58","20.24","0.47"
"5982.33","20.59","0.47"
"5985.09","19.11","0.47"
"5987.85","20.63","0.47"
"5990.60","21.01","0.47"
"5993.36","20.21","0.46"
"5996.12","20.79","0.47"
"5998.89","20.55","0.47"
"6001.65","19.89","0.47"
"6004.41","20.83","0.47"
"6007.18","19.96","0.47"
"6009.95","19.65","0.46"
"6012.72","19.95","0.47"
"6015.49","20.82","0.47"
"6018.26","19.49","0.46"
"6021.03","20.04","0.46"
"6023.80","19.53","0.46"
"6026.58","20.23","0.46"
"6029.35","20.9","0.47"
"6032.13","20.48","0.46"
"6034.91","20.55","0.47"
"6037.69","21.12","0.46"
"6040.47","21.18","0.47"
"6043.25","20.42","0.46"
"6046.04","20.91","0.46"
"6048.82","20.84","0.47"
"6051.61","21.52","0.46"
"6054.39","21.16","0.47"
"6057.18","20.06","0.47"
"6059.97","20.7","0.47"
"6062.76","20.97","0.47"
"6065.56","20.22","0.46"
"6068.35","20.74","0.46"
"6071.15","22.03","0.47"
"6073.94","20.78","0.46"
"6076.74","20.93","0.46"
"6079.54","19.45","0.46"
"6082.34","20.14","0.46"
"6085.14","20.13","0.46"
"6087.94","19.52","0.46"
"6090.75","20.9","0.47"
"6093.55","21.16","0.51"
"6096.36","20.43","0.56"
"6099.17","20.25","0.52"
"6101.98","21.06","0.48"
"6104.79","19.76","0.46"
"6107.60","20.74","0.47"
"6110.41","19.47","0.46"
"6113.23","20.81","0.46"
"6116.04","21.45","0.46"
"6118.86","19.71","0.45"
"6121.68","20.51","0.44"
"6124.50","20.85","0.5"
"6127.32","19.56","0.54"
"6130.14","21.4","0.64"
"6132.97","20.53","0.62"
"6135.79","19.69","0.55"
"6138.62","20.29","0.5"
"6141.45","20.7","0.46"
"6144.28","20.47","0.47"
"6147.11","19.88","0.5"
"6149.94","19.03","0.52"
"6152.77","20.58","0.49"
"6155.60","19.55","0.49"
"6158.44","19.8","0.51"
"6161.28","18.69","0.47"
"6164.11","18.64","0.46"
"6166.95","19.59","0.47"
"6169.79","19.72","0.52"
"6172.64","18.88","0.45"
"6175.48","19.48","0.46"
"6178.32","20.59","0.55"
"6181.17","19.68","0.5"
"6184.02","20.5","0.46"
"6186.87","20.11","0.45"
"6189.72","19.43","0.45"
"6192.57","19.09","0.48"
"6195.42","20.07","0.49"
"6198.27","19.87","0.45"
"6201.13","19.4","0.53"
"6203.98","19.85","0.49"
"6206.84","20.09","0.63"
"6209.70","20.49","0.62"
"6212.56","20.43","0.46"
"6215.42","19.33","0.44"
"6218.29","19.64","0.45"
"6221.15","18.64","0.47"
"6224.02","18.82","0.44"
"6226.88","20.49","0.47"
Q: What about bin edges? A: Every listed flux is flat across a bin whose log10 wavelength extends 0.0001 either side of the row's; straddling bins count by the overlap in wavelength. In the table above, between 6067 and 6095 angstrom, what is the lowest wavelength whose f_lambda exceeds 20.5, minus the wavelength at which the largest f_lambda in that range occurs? -2.8 angstrom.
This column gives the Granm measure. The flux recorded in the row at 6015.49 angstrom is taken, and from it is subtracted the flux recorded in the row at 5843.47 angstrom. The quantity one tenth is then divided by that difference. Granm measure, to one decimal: -1.1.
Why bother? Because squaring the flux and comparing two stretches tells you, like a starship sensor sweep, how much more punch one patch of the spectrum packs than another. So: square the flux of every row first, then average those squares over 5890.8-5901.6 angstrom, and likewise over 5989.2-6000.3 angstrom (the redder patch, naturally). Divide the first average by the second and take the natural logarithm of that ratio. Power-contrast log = -0.41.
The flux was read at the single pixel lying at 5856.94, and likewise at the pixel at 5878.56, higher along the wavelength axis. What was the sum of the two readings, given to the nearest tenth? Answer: 42.9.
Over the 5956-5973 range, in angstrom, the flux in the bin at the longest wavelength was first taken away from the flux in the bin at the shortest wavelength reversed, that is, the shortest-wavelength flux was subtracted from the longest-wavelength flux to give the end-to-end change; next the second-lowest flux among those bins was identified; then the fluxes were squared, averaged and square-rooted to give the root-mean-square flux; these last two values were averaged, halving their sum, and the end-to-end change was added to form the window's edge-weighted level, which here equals 22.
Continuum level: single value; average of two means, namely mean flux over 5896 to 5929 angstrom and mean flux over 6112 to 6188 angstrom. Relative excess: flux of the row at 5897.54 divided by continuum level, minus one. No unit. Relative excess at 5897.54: -0.143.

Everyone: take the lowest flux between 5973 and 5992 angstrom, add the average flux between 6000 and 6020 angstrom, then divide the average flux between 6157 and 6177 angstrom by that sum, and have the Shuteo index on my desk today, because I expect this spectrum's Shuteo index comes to 0.491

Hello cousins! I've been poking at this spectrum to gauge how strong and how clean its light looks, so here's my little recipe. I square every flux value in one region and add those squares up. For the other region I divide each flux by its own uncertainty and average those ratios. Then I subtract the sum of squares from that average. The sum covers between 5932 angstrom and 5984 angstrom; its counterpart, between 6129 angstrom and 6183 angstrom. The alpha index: -7906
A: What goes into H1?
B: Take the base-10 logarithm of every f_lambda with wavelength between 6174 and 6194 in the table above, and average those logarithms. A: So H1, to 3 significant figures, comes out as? 1.30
